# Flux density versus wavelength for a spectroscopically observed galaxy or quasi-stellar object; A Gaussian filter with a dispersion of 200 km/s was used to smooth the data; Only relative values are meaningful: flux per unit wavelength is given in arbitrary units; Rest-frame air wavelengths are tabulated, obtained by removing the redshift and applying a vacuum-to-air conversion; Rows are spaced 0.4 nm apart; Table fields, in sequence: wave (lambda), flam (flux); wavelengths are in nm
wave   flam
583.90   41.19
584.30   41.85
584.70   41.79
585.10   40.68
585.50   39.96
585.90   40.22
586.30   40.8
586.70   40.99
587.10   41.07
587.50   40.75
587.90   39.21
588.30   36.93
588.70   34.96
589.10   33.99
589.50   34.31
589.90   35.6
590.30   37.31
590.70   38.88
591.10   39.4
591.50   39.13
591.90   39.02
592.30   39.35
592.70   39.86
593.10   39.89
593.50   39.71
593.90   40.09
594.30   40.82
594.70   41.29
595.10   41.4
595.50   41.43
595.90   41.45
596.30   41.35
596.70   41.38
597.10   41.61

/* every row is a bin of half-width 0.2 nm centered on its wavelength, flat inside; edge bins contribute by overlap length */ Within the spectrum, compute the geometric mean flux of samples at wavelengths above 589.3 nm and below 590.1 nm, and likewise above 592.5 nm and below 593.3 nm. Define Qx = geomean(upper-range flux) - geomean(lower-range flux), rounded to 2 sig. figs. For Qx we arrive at 4.9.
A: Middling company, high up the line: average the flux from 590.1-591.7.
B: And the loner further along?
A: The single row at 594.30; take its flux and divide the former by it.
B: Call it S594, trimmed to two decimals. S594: 0.95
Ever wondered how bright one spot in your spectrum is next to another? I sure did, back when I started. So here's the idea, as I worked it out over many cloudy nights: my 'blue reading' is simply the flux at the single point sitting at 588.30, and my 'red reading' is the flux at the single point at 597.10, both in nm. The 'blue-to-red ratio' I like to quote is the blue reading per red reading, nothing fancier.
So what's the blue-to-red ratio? 0.888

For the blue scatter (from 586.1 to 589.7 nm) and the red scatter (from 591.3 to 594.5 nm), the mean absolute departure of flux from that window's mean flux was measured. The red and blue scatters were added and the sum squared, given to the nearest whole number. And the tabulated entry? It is 10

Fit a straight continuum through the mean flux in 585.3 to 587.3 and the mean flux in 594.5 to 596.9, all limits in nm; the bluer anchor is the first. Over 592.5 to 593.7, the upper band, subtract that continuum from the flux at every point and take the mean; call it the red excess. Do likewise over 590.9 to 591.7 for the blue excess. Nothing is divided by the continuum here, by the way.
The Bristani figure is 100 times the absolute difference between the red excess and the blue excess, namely 41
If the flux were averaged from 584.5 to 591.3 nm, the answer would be 38.6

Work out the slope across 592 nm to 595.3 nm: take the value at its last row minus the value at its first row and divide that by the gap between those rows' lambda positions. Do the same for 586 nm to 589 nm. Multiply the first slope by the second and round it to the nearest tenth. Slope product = -1.8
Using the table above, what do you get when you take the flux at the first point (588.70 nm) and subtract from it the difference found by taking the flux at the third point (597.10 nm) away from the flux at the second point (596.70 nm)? 35.2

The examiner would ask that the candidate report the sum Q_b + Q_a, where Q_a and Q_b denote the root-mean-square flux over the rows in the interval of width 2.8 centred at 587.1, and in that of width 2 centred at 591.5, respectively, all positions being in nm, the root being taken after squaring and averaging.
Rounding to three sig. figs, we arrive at 79.2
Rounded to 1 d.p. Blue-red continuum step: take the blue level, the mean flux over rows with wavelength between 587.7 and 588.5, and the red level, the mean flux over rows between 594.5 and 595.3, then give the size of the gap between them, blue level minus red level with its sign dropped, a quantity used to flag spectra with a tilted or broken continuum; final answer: 3.3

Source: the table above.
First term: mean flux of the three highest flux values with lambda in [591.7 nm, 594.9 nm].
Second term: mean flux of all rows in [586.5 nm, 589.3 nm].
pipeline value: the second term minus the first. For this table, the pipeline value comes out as -2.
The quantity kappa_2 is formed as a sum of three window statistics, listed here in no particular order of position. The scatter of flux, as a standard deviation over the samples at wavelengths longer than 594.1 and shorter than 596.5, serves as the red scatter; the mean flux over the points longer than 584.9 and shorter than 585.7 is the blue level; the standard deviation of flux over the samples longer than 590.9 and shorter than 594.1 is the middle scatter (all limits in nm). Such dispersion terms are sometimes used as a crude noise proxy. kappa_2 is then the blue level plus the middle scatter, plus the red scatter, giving 40.9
